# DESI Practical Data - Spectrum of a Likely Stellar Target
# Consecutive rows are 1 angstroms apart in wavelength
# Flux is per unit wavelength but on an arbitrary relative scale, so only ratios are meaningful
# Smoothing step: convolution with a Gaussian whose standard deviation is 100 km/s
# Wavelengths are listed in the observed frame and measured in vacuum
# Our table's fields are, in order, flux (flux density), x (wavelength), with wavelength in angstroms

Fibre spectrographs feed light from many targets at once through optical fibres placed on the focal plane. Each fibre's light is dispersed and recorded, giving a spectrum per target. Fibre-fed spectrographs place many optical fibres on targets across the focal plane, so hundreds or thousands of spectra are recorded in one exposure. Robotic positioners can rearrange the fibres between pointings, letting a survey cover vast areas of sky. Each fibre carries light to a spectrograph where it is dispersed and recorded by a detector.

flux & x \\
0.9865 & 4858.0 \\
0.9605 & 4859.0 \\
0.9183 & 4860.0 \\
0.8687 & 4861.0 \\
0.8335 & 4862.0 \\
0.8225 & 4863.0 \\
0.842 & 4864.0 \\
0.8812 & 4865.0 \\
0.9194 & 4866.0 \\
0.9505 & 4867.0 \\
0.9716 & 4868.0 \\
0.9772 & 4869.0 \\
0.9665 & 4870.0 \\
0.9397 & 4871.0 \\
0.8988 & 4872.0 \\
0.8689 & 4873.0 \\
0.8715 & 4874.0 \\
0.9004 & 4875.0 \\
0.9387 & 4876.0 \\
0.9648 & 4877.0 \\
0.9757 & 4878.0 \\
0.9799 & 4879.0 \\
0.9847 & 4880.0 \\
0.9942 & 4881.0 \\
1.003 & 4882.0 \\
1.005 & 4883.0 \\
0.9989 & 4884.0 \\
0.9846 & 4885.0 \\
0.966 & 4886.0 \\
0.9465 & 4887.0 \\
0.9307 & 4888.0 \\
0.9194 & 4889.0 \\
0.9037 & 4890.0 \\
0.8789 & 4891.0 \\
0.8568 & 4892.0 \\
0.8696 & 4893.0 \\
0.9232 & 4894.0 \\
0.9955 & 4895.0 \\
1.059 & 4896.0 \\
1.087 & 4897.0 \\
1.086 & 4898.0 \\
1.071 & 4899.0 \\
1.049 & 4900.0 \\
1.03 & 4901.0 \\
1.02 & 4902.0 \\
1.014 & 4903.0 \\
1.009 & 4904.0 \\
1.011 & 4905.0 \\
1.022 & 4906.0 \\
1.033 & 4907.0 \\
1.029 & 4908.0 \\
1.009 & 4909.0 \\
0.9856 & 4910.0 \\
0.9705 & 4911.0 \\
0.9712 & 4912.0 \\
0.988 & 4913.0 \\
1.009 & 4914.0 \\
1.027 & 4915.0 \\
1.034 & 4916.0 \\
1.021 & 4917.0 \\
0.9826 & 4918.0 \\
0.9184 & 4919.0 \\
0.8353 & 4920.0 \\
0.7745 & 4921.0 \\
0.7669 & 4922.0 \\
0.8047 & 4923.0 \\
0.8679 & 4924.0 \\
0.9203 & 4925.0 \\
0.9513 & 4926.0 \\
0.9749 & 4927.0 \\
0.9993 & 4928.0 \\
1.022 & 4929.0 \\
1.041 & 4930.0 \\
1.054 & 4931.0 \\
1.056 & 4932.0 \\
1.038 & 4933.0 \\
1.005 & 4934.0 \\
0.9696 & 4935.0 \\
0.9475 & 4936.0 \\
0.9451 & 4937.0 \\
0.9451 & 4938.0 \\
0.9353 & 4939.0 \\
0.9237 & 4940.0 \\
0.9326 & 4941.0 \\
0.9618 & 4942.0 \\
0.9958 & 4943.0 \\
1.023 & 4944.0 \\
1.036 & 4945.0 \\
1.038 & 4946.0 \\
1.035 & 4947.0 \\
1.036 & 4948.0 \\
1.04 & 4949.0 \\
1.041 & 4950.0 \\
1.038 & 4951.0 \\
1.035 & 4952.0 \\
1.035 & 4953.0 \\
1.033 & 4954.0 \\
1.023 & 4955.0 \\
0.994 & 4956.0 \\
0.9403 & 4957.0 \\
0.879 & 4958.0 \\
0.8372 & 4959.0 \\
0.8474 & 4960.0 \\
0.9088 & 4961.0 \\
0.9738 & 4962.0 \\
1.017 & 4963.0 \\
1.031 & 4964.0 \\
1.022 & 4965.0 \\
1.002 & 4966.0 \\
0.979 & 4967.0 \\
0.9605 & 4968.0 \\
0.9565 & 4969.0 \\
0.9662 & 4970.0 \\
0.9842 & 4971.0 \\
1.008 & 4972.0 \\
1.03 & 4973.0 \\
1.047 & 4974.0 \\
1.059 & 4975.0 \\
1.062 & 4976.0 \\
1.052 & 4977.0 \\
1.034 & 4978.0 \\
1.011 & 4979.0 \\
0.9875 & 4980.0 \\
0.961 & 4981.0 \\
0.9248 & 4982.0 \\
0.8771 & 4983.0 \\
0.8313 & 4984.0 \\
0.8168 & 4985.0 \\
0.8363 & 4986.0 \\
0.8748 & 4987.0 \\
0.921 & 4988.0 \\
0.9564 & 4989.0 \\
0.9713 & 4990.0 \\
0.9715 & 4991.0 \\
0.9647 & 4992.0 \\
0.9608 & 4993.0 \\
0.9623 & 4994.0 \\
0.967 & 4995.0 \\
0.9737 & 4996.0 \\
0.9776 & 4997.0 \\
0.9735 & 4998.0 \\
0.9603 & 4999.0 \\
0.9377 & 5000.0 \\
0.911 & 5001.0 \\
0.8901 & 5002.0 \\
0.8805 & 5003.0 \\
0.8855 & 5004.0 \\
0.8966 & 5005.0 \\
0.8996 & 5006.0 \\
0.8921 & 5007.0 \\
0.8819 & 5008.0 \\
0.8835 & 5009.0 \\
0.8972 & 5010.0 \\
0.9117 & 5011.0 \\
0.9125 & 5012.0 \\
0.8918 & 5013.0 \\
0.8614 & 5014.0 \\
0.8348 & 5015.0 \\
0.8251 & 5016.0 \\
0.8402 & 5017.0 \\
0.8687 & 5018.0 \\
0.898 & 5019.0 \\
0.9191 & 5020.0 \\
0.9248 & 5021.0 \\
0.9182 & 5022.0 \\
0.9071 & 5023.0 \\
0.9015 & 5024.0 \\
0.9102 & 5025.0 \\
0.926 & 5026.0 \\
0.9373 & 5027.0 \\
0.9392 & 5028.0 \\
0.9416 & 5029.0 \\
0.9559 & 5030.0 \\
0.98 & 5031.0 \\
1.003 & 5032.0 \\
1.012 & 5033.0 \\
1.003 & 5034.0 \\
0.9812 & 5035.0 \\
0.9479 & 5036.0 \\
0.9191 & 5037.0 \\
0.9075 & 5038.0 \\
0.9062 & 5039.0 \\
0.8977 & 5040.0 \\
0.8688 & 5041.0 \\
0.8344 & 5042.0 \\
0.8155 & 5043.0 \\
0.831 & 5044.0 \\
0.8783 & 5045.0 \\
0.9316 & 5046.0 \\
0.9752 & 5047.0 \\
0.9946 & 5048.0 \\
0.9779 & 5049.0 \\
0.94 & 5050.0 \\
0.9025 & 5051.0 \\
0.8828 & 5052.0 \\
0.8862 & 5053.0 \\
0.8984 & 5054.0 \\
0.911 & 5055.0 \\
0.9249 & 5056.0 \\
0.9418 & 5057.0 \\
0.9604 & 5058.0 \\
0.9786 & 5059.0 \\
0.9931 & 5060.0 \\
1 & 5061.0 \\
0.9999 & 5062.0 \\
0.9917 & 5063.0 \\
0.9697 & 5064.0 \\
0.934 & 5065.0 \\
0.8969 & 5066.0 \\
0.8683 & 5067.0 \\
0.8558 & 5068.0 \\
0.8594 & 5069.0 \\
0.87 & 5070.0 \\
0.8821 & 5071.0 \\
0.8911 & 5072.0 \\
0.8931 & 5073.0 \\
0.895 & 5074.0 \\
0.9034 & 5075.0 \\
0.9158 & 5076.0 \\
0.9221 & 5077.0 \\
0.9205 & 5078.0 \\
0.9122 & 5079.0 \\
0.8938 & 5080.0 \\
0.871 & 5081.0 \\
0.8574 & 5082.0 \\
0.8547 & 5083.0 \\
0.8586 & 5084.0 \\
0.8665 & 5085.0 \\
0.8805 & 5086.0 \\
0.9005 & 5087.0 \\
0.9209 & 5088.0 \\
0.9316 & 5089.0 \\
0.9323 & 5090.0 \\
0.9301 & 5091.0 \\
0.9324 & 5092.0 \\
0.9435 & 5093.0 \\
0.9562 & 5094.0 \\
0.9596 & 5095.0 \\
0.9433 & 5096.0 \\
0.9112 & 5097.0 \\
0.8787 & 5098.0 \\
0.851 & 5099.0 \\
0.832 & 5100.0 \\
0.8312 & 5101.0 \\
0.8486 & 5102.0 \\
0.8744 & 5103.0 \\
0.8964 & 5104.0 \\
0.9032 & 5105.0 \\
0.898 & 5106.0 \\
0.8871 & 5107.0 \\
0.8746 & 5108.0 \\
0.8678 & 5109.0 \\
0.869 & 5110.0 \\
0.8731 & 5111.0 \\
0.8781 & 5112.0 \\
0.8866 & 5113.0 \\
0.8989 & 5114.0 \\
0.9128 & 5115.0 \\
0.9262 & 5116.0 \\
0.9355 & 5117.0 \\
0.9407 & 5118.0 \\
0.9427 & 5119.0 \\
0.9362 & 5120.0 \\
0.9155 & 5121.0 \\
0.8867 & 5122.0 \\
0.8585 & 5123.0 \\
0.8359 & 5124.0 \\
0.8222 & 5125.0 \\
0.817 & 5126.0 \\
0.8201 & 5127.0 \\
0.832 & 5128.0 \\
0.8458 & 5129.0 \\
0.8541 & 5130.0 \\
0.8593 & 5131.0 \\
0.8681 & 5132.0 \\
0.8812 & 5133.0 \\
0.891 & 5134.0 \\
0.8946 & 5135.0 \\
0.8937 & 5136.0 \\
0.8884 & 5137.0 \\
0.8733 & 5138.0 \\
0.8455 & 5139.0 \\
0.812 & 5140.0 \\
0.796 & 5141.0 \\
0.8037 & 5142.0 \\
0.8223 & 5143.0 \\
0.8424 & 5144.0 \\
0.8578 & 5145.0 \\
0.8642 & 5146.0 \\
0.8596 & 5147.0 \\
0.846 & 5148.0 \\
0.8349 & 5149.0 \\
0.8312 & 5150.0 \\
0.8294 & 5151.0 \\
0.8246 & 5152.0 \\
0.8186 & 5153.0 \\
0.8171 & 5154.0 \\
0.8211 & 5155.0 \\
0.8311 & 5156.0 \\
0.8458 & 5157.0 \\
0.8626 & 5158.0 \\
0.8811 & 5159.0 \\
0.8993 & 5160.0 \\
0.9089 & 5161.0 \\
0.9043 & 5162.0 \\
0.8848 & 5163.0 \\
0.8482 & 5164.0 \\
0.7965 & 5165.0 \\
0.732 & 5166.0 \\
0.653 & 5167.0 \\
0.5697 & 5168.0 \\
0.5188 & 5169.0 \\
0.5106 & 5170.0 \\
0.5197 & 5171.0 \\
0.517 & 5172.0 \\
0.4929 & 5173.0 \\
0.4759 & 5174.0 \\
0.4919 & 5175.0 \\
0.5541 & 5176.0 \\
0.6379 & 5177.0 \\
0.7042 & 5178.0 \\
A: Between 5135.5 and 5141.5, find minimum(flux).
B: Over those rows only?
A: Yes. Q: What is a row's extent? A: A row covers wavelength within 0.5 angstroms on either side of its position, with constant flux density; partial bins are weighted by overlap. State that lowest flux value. 0.796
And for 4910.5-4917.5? 0.9705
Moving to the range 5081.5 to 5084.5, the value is 0.8547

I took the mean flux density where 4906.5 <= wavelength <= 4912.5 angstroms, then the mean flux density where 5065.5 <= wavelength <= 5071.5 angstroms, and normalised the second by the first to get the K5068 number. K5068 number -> 0.87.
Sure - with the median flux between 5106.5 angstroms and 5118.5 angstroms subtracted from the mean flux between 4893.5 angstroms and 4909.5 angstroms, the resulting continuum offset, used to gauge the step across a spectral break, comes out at 0.14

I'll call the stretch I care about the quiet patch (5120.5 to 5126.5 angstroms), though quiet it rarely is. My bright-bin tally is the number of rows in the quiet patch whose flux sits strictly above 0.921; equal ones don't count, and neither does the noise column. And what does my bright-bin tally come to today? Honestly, 0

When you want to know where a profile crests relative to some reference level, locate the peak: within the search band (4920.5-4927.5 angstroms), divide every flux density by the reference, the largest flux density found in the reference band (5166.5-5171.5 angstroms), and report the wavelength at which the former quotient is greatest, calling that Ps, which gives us 4927.0 angstroms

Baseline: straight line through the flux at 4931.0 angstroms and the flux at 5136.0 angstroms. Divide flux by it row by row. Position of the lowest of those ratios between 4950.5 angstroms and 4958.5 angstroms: 4958.0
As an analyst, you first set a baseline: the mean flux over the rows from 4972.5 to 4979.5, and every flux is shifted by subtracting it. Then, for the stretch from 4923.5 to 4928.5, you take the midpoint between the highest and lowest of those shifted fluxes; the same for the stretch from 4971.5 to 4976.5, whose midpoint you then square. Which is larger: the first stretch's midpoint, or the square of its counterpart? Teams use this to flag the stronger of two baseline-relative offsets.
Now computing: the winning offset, 0.000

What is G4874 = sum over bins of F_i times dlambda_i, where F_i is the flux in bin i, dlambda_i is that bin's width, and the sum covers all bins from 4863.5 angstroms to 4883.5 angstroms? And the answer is 18.8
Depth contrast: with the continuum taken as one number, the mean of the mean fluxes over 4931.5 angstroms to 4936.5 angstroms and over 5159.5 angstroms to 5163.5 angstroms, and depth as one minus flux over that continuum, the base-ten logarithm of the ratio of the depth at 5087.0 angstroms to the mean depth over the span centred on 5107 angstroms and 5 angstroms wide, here -0.11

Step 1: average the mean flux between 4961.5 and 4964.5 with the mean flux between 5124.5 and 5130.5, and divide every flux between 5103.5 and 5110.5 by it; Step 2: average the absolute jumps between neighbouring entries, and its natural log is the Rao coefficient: -4.8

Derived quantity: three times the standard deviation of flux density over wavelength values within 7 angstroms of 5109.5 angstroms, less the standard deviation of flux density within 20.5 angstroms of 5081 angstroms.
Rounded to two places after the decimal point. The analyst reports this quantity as 0.01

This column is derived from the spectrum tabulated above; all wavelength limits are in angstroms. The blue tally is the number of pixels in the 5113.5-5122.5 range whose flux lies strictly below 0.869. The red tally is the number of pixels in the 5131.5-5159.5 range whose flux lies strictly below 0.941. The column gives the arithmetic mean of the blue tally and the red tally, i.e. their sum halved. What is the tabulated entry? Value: 14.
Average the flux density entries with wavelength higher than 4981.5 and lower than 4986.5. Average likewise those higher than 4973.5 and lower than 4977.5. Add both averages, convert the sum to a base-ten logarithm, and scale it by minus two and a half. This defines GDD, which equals -0.70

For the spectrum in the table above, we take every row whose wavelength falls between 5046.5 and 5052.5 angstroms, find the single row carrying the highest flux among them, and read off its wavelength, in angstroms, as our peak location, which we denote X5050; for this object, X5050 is 5048.0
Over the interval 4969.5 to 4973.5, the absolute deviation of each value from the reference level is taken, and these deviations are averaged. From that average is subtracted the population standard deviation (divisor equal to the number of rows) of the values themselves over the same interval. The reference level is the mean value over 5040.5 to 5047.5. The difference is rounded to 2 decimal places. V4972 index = 0.10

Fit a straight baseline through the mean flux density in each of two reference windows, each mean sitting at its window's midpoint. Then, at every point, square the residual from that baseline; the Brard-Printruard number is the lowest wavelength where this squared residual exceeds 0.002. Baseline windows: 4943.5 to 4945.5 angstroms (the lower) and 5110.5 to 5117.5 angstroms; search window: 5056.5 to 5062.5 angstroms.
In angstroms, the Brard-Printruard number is 5060.0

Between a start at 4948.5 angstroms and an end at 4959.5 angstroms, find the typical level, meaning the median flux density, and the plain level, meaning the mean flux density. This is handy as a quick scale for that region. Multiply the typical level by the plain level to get 1.02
